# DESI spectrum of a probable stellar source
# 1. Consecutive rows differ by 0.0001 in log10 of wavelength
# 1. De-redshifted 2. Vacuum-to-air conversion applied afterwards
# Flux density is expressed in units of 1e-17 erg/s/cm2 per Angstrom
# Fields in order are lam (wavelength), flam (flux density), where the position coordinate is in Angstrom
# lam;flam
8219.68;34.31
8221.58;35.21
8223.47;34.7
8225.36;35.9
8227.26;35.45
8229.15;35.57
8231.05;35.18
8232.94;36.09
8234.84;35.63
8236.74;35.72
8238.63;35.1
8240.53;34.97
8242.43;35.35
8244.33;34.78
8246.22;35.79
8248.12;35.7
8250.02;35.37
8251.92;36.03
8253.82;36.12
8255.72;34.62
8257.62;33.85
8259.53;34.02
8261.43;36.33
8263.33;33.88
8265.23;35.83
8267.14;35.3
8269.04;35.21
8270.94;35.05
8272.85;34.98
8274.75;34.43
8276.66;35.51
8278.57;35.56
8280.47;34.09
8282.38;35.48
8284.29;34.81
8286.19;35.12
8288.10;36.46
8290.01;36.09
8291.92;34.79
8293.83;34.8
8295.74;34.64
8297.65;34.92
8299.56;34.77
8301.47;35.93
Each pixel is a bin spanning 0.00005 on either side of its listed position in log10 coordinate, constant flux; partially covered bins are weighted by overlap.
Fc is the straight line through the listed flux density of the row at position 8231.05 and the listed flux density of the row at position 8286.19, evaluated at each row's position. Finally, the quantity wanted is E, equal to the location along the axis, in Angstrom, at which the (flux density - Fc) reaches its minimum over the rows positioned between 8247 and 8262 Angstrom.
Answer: 8257.62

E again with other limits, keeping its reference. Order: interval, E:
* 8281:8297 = 8295.74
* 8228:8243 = 8240.53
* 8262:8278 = 8263.33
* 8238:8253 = 8244.33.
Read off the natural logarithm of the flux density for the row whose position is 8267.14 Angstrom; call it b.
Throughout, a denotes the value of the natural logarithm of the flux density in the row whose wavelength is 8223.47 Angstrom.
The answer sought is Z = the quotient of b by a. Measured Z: 1.005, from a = 3.55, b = 3.564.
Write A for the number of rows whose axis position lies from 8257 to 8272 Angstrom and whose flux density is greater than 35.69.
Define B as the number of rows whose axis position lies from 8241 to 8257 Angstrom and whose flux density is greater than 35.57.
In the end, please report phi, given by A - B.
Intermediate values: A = 2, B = 4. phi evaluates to -2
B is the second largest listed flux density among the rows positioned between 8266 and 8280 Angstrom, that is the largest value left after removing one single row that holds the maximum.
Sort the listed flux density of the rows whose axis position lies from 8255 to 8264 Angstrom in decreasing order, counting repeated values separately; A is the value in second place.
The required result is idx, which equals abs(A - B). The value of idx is 0.89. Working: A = 34.62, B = 35.51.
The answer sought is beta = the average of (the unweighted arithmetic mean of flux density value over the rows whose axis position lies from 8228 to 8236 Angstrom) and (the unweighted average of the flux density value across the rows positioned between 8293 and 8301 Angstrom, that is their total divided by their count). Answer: 35.2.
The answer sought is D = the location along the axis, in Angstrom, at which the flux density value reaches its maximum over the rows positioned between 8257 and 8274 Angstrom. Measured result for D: 8261.43 Angstrom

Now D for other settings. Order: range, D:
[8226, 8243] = 8232.94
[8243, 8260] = 8253.82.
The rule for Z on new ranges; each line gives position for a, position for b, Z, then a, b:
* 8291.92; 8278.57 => 1.006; 3.55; 3.571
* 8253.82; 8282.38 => 0.995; 3.59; 3.569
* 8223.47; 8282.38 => 1.006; 3.55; 3.569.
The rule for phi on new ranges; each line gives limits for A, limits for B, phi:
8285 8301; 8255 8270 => 0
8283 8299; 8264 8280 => 1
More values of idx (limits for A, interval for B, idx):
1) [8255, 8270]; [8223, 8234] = 0.07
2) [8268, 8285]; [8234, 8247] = 0.21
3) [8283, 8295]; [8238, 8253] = 0.30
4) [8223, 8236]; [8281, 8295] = 0.19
